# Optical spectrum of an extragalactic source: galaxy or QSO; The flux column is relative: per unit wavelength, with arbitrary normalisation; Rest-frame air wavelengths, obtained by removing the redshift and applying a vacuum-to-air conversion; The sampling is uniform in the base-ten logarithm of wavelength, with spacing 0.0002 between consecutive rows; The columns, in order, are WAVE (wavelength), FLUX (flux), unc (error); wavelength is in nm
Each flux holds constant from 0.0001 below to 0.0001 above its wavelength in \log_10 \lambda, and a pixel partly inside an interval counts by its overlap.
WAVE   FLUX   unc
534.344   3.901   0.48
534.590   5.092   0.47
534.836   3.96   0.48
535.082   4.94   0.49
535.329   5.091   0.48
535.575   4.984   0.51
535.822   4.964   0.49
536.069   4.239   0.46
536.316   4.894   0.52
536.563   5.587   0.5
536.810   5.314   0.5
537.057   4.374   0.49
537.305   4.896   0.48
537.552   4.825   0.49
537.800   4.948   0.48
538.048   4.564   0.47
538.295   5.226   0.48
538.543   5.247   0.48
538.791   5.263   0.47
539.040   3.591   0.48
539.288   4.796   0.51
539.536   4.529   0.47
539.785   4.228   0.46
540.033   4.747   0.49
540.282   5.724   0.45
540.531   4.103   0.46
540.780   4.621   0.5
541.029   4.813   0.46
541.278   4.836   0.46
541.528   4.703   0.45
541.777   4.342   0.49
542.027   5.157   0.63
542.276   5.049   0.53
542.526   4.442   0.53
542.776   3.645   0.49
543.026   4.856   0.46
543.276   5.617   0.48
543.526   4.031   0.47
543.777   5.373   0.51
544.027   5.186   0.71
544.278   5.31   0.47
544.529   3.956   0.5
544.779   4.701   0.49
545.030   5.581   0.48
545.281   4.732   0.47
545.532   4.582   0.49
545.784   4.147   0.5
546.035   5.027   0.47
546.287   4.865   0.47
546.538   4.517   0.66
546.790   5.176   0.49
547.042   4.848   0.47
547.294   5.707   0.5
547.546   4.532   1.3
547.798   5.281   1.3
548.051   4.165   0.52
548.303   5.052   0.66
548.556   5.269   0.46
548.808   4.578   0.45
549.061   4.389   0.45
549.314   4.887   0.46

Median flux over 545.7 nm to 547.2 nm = 4.86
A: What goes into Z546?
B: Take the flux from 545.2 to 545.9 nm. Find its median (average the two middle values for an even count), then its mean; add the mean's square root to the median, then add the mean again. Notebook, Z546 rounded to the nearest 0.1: 11.2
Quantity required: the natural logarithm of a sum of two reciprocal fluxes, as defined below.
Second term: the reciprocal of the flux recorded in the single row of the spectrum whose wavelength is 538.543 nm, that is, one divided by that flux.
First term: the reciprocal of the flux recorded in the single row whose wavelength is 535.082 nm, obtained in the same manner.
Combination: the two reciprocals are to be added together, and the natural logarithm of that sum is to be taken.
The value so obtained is -0.93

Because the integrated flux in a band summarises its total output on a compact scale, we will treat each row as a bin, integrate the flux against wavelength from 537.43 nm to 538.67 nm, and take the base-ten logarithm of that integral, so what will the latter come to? 0.789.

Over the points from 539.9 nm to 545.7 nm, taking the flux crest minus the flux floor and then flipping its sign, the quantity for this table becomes -2.1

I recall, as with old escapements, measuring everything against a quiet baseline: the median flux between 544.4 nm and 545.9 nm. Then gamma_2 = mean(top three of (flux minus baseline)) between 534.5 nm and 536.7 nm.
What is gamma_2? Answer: 0.62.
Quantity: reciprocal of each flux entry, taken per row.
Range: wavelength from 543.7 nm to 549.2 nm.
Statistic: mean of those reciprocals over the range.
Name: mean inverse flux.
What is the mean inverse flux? 0.208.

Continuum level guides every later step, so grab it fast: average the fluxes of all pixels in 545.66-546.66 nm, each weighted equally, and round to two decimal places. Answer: 4.64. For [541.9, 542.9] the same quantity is 4.57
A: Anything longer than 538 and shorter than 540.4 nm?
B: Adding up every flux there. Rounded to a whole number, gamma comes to 48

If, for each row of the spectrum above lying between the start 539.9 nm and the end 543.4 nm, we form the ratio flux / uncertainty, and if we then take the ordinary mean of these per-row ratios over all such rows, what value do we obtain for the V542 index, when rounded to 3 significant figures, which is 9.76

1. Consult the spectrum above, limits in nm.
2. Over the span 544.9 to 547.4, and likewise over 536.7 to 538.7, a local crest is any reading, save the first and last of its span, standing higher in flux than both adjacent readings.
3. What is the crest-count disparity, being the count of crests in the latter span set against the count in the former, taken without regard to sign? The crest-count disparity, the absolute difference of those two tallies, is 0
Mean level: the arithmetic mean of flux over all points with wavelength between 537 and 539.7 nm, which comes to 4.75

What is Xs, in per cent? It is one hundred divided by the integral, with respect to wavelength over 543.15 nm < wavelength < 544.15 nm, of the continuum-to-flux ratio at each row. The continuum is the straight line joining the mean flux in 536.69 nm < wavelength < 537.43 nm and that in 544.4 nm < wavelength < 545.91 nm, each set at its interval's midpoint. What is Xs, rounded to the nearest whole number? 106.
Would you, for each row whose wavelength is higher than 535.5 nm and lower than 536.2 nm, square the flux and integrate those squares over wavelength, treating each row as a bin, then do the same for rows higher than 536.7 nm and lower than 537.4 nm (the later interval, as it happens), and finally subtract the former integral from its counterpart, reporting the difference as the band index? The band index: 1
